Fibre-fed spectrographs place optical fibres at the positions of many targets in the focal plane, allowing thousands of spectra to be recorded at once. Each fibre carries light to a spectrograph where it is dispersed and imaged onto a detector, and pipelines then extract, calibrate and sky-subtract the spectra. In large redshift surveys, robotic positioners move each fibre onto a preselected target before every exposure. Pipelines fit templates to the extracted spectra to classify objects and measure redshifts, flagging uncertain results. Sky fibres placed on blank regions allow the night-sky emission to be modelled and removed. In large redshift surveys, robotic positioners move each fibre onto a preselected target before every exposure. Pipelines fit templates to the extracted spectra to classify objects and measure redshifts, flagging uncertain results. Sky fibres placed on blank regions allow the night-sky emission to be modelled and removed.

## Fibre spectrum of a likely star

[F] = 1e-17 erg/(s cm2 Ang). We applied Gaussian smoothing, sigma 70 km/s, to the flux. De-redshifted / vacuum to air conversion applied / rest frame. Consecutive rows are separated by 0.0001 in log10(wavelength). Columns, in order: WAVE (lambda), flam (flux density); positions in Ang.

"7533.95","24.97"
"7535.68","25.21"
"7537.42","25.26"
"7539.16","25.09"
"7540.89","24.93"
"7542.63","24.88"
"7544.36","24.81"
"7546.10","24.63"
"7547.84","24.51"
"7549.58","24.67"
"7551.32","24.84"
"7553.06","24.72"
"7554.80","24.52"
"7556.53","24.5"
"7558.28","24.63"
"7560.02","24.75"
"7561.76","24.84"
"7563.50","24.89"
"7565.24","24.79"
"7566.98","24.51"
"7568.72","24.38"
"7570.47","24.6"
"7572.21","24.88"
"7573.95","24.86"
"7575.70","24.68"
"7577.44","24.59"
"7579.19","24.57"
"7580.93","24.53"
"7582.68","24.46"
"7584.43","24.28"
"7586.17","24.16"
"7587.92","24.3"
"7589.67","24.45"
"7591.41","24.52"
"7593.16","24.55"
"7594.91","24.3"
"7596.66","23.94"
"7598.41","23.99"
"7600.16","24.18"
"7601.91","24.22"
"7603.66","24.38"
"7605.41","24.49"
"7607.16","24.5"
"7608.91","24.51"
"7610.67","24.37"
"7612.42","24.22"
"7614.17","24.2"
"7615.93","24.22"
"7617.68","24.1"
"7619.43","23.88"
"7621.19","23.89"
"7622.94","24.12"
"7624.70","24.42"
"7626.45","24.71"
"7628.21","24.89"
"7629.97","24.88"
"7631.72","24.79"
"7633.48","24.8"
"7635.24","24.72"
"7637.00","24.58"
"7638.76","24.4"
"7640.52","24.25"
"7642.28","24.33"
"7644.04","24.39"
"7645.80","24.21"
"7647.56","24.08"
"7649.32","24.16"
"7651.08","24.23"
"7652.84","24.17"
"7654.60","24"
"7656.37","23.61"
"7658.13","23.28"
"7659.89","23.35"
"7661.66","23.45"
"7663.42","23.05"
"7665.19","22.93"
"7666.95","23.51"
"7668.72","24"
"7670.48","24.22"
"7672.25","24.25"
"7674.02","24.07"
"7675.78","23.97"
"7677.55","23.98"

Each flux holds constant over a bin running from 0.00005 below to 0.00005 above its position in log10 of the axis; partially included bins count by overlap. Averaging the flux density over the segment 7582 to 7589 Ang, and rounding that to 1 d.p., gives 24.3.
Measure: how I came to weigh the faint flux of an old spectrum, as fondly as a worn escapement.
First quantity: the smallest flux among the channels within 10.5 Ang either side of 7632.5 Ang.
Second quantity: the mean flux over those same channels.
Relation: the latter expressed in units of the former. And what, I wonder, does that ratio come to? 1.019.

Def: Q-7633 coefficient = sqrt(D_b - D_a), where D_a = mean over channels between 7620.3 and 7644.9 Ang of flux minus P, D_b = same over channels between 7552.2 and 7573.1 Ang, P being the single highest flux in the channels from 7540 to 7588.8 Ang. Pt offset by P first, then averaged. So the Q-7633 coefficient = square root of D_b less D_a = 0.39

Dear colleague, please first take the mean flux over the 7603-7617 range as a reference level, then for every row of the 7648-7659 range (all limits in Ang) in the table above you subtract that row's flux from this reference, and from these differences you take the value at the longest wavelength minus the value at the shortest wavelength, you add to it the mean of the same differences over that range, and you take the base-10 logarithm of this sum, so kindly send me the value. 0.12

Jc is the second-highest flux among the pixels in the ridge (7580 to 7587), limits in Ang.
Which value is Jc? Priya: 24.46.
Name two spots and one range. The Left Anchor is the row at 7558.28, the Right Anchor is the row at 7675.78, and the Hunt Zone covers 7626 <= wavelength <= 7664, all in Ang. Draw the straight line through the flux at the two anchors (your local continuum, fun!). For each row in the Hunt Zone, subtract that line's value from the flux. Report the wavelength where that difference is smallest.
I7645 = 7663.42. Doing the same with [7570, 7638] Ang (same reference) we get 7596.66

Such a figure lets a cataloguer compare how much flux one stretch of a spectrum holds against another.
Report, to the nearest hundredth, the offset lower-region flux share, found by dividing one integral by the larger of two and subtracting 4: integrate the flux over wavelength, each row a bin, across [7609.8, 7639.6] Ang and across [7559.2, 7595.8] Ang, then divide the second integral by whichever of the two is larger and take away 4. -3.00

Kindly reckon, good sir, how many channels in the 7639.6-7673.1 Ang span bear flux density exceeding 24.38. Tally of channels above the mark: 1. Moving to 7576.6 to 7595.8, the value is 7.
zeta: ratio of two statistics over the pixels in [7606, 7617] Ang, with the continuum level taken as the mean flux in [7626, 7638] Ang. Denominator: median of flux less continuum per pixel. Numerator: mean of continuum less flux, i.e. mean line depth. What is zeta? -0.91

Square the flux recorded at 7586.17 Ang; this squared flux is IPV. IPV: 584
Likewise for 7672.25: 588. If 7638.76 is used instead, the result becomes 595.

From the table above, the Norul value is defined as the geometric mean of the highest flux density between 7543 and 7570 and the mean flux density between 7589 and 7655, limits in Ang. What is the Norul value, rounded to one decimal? 24.6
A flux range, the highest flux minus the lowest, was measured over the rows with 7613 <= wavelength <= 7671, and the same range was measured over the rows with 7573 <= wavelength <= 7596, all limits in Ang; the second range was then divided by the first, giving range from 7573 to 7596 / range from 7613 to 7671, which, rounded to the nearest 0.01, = 0.36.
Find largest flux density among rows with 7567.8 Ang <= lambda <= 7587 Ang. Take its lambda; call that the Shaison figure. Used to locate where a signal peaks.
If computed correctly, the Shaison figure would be 7572.21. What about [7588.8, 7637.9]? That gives 7628.21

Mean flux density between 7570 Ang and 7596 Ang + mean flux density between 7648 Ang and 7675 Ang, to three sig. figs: 48.3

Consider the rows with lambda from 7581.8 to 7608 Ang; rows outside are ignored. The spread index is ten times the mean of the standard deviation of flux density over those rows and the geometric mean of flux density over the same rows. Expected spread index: 122.5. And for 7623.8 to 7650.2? 123.9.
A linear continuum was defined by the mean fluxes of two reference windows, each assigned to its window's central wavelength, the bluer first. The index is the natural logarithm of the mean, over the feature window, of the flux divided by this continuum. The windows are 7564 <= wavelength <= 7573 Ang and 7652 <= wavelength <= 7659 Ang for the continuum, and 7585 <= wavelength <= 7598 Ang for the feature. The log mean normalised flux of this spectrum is -0.004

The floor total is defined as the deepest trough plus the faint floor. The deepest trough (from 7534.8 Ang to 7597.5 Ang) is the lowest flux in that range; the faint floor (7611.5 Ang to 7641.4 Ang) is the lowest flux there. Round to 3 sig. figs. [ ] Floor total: 47.8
